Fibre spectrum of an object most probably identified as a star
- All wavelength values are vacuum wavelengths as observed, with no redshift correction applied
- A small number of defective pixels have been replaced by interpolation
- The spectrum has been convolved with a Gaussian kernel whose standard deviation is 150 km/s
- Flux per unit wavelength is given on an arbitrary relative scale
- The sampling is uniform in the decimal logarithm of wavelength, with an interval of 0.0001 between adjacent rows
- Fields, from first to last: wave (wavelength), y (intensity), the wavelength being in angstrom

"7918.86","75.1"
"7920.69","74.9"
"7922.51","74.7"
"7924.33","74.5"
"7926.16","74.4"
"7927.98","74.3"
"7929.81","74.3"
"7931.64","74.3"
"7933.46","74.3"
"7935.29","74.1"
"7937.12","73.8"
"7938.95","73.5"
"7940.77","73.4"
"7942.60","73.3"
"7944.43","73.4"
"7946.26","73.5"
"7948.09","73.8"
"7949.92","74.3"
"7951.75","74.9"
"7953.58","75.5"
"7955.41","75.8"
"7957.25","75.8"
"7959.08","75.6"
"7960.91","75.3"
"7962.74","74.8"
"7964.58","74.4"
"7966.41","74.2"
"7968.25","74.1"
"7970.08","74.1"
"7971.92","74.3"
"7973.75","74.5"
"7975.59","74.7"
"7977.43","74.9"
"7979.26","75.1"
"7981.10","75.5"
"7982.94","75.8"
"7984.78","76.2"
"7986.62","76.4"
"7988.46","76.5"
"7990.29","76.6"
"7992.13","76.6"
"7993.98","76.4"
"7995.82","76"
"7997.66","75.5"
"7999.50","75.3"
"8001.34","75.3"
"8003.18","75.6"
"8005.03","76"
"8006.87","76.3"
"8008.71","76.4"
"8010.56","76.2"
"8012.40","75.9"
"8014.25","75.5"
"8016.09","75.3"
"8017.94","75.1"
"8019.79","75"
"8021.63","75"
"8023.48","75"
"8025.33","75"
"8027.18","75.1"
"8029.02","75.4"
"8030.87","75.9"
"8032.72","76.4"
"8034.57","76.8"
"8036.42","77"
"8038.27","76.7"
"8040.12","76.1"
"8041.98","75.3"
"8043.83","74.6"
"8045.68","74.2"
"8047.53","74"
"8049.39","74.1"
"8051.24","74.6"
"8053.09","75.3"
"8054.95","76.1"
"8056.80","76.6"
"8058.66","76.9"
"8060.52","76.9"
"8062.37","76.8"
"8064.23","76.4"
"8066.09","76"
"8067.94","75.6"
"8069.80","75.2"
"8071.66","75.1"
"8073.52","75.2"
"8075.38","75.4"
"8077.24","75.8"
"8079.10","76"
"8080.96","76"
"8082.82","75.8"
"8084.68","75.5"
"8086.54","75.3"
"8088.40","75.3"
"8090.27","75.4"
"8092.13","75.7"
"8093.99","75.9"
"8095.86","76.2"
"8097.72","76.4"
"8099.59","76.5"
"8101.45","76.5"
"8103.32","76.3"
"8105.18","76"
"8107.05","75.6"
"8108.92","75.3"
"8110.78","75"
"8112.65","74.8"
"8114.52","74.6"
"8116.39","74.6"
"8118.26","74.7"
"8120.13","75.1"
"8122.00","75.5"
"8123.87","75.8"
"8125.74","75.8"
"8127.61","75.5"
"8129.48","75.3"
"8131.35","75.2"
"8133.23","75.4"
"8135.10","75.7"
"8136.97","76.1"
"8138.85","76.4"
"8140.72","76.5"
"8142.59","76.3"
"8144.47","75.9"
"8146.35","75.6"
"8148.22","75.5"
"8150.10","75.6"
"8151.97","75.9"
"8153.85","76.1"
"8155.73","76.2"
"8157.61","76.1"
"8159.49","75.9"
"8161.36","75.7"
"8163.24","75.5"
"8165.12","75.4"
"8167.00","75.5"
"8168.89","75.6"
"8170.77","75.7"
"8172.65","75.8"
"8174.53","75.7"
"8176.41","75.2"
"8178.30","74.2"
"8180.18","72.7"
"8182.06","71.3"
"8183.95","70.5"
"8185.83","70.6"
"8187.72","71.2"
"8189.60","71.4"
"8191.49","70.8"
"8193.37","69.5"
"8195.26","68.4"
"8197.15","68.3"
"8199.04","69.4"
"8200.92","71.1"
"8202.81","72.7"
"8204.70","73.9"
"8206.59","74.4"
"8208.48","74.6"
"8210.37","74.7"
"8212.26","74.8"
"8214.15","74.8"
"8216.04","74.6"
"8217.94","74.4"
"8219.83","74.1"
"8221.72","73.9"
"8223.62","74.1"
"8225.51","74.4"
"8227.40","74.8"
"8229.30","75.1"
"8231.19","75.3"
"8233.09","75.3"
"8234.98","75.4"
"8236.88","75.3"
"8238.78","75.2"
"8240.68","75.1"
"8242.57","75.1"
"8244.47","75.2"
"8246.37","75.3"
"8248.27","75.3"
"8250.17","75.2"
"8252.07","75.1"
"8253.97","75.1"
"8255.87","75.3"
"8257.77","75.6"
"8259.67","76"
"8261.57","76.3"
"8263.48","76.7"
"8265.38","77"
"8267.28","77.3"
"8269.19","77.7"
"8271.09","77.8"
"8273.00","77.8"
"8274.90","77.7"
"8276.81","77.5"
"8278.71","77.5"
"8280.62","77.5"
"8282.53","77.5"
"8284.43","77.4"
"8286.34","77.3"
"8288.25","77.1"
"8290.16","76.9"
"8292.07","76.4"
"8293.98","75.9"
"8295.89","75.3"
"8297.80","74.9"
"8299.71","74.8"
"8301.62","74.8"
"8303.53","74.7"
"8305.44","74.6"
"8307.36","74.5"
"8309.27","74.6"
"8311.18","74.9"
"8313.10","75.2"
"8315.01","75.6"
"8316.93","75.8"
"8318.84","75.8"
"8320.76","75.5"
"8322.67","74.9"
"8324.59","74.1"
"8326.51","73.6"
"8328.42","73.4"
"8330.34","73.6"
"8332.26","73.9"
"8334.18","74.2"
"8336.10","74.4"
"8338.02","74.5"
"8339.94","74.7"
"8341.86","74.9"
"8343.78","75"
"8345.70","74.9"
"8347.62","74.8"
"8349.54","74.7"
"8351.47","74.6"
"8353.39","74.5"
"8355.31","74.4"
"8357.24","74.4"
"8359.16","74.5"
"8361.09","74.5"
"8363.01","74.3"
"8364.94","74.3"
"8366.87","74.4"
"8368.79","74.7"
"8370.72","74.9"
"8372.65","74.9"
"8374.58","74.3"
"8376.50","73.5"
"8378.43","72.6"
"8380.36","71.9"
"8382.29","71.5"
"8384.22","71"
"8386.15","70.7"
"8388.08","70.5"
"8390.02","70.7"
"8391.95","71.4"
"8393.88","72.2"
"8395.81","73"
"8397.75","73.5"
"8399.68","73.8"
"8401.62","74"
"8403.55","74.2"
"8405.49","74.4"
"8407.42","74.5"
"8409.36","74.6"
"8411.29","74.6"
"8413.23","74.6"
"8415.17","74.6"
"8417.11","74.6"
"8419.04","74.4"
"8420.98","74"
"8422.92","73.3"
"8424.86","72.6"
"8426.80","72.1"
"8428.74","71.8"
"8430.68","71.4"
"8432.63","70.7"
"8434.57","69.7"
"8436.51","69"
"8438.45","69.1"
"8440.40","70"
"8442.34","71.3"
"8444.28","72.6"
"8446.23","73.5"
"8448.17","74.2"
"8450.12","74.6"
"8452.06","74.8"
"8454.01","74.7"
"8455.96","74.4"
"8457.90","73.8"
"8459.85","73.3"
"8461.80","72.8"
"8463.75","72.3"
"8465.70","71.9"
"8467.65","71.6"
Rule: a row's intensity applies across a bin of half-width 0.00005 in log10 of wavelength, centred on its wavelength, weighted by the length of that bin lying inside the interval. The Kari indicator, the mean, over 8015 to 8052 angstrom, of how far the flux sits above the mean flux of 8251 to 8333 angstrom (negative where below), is -0.5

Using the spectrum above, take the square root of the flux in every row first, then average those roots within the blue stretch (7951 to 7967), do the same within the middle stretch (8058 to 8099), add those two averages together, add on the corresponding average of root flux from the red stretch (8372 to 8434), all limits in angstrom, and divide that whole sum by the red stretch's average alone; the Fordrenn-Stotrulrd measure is 3.03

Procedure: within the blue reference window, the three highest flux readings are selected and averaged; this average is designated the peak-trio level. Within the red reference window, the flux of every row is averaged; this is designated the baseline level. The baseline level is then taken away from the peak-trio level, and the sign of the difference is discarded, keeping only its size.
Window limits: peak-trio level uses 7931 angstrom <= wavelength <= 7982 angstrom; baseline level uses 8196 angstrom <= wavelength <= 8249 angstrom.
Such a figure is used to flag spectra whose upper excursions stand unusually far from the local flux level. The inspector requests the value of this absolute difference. 1.6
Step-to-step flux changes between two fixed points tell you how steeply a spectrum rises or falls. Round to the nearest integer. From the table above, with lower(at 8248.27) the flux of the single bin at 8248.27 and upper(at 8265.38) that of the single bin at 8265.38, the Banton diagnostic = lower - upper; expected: -2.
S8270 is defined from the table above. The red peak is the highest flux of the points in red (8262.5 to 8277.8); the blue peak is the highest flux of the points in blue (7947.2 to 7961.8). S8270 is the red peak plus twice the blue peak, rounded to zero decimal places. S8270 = 229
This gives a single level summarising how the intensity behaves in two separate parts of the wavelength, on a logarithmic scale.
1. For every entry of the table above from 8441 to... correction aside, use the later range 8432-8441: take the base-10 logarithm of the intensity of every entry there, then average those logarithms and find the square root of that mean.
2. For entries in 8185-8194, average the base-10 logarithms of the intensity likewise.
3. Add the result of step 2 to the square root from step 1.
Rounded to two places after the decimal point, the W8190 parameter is 3.21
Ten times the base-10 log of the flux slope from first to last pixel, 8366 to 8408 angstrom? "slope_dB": -26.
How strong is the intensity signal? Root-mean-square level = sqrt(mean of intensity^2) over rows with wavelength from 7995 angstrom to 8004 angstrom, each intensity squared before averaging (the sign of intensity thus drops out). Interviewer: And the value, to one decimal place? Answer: 75.5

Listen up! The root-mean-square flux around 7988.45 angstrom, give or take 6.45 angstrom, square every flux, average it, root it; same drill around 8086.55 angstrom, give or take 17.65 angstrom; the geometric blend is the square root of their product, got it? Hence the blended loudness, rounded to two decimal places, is 76.06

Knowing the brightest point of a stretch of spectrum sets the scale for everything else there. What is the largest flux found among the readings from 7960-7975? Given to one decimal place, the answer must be 75.3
